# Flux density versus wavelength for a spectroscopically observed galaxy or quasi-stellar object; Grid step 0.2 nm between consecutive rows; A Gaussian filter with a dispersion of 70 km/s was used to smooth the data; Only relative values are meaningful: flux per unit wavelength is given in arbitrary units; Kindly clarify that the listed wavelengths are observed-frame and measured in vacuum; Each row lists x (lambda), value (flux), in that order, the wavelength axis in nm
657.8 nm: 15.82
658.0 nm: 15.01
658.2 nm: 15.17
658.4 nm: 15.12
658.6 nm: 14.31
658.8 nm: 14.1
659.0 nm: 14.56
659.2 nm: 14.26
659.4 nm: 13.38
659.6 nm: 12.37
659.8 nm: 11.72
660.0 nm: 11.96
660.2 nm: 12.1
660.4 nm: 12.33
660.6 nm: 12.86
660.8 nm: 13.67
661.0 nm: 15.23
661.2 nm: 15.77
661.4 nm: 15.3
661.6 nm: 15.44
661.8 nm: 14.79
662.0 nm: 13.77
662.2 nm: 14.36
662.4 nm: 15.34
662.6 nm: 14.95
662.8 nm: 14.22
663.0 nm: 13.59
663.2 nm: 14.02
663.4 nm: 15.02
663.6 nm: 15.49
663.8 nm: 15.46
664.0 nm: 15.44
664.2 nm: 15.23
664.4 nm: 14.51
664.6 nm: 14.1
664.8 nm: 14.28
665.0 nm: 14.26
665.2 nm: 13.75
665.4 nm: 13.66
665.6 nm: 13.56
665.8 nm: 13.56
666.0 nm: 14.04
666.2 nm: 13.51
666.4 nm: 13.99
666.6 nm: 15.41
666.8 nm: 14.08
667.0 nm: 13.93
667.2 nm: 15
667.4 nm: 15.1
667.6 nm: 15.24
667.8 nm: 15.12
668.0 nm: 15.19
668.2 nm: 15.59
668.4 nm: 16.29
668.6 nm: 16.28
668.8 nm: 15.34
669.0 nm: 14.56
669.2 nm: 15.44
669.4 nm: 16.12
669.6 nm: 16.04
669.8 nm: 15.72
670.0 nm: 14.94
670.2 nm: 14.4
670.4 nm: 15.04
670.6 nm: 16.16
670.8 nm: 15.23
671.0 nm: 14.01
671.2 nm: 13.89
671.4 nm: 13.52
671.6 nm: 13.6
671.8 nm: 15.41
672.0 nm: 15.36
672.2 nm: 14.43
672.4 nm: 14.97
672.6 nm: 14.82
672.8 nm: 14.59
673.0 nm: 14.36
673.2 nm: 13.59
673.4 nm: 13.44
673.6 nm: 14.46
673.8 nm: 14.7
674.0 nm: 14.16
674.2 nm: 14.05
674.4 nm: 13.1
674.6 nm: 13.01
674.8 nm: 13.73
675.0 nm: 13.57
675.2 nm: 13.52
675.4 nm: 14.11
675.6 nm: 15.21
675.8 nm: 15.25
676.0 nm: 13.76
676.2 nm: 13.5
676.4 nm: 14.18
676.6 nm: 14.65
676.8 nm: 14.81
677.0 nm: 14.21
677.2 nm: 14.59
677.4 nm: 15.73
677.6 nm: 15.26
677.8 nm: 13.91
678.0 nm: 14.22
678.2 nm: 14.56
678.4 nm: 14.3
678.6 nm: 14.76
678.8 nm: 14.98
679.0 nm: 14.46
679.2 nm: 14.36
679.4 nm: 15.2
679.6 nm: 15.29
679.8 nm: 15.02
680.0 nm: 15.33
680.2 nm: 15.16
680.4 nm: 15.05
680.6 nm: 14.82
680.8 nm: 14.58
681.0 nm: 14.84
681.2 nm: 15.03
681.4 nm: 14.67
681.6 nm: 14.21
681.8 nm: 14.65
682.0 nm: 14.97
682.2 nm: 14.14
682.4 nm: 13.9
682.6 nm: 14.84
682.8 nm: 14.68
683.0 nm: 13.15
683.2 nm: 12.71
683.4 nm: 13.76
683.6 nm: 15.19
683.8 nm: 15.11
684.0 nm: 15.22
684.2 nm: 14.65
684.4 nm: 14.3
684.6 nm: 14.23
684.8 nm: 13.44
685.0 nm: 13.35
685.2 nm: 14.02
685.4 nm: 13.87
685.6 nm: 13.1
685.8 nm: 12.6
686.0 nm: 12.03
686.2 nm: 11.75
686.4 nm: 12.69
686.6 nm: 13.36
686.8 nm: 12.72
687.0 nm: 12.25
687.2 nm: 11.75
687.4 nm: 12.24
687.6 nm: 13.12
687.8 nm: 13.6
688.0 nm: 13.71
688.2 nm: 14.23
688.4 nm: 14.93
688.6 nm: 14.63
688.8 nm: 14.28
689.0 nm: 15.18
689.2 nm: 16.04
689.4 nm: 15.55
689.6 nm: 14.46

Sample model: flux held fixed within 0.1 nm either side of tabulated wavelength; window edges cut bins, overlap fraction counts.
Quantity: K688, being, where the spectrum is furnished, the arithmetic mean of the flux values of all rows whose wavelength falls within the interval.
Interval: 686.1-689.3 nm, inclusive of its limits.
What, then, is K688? 13.5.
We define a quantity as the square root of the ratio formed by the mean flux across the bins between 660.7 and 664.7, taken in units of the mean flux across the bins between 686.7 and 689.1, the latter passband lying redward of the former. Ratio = 1.04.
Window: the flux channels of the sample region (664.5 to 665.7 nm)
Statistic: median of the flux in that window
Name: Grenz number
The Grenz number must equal 13.9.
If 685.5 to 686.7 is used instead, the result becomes 12.6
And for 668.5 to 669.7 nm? 15.7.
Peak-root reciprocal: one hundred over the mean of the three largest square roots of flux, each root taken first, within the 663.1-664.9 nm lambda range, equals 25.4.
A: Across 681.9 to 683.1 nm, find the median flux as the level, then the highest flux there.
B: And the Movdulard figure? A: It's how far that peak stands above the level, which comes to 0.56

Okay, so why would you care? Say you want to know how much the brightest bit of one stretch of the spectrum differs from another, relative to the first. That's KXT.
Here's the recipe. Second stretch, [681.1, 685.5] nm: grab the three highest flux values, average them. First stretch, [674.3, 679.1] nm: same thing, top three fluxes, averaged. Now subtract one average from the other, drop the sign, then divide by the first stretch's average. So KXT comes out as 0.016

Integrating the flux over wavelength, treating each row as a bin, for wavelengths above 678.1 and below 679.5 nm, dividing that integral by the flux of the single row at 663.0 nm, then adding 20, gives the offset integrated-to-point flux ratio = 21.5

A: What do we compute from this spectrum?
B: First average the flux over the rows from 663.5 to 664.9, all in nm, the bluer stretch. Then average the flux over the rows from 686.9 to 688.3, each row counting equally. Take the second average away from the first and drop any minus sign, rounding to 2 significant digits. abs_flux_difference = 1.9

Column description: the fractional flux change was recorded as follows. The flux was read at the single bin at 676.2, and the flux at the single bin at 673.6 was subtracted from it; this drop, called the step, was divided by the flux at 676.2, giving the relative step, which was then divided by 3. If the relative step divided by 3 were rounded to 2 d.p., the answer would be -0.02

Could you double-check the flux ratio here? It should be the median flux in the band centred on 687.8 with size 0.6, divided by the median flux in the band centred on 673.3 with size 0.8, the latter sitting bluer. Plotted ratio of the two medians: 0.97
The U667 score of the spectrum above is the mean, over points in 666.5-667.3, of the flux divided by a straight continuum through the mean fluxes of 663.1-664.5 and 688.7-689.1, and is 0.974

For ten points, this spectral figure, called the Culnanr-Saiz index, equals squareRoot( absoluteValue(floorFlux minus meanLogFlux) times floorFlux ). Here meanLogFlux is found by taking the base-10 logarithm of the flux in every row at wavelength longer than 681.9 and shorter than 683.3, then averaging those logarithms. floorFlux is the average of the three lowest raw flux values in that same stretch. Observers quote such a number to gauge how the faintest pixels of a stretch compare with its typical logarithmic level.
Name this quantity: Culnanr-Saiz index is 12.7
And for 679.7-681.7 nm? 13.9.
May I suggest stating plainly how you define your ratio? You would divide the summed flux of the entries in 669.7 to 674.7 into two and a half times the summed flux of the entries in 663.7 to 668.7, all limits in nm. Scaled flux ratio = 2.54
